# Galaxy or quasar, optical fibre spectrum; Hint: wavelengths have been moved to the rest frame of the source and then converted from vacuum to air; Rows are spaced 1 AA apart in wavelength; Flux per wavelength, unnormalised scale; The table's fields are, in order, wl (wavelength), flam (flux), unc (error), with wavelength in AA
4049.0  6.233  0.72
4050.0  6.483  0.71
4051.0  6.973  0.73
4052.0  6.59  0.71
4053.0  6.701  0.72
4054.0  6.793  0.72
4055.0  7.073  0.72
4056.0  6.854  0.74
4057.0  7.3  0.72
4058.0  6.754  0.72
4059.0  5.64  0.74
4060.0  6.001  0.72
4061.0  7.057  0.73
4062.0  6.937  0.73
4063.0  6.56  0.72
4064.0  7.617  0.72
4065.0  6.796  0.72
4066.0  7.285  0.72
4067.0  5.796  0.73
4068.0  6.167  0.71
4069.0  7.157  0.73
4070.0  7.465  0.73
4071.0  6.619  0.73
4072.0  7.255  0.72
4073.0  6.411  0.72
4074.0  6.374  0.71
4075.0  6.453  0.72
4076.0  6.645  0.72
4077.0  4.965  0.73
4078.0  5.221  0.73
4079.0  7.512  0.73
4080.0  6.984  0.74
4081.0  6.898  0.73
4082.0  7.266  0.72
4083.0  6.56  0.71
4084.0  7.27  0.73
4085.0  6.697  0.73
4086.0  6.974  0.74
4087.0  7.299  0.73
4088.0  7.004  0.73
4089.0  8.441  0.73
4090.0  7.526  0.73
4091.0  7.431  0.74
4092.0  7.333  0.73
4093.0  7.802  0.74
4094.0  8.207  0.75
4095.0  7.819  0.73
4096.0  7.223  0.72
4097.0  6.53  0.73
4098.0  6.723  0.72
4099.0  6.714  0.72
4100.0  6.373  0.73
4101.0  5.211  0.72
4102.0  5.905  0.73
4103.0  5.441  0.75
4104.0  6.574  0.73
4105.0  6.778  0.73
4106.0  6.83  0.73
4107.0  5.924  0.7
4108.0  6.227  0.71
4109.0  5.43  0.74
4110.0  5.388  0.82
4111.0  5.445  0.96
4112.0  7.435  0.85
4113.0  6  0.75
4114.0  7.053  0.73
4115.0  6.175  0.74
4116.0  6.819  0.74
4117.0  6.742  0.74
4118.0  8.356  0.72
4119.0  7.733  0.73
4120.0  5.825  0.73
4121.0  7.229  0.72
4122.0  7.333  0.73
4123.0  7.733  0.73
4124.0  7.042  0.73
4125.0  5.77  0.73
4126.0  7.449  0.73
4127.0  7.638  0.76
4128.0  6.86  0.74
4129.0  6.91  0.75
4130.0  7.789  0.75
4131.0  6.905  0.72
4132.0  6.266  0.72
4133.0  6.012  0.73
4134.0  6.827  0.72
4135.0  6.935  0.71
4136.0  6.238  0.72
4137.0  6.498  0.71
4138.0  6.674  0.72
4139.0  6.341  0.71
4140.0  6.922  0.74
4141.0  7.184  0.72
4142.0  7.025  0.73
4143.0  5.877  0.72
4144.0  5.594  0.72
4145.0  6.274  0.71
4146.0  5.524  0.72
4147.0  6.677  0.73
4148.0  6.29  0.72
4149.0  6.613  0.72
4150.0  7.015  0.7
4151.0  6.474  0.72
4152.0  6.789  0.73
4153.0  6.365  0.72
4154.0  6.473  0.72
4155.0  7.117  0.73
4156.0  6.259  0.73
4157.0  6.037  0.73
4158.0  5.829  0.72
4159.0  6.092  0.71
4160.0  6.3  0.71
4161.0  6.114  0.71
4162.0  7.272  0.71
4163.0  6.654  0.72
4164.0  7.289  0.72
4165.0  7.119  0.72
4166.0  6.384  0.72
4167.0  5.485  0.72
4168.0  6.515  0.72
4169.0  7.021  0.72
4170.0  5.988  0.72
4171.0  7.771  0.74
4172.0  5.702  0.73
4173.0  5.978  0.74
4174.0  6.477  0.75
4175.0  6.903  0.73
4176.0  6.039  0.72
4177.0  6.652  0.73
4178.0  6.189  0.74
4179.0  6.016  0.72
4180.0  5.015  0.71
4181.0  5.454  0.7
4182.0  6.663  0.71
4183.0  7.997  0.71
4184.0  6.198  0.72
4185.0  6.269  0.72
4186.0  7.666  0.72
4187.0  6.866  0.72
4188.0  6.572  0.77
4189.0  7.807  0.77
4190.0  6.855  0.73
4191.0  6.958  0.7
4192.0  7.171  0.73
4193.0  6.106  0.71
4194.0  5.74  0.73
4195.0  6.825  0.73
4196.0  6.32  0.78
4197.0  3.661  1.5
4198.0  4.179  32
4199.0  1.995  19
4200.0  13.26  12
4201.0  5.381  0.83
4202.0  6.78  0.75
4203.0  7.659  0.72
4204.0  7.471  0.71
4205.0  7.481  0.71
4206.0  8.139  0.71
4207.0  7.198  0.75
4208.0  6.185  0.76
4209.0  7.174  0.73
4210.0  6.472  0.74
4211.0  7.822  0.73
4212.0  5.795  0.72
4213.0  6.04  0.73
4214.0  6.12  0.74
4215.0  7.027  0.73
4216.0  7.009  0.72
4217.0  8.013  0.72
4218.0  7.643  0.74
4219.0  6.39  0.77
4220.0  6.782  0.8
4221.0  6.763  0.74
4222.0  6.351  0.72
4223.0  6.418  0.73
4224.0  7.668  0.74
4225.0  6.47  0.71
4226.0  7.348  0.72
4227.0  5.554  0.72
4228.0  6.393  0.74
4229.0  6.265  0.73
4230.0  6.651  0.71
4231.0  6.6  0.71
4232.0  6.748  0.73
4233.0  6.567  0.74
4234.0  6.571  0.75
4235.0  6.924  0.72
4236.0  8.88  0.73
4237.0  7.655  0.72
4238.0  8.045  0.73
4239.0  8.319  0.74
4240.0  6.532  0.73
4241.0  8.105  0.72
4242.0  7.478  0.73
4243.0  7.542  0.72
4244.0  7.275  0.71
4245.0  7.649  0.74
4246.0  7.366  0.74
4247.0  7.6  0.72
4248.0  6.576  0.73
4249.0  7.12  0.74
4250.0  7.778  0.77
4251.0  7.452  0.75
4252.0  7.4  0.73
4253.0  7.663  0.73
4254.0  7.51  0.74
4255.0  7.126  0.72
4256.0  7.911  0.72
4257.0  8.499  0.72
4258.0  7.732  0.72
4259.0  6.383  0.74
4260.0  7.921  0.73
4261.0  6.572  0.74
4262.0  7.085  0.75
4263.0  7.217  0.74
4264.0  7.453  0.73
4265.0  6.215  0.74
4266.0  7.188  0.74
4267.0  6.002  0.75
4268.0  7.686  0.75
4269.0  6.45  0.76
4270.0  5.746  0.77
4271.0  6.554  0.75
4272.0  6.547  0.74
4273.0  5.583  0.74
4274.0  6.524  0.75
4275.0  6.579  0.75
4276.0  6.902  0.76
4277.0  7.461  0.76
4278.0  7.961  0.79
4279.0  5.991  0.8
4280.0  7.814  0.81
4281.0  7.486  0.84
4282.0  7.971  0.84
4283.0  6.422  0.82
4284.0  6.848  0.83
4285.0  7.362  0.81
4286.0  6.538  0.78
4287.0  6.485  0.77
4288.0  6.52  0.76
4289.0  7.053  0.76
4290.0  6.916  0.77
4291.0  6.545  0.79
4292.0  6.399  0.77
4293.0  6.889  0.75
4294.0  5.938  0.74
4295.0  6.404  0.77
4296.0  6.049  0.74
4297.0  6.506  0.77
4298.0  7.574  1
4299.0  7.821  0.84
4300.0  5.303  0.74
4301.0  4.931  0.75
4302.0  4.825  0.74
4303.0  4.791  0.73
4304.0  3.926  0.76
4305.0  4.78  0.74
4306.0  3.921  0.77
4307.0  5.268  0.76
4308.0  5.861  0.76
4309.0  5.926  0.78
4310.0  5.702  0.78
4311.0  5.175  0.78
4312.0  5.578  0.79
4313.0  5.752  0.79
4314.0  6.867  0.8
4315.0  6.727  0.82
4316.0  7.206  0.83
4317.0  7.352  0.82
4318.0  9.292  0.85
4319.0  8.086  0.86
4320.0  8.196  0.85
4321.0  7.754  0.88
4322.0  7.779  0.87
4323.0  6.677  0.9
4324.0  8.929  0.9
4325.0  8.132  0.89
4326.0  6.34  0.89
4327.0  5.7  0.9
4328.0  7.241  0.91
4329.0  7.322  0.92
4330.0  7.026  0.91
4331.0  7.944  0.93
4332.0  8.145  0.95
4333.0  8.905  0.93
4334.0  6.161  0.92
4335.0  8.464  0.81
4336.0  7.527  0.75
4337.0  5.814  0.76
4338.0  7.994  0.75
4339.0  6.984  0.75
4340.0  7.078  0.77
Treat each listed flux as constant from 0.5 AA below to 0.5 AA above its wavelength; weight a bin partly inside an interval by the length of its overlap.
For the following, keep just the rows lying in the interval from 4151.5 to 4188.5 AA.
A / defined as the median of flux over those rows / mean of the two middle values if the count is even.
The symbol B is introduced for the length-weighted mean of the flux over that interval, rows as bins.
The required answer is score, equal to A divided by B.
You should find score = 0.99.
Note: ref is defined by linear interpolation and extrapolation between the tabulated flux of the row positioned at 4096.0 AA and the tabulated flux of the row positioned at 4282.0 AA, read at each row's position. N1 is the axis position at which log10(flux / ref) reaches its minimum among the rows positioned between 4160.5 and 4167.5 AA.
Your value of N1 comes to 4167.0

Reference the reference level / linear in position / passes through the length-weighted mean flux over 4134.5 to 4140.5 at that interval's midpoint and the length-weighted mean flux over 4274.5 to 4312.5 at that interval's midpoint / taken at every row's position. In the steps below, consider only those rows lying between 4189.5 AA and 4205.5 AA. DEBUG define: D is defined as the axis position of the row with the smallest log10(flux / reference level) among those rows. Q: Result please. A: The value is 4199.0 AA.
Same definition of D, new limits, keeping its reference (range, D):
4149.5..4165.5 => 4158.0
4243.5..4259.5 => 4259.0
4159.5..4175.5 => 4167.0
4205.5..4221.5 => 4212.0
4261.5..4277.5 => 4273.0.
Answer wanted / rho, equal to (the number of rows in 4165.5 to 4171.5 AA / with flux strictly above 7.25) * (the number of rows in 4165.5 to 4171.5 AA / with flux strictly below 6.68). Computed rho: 4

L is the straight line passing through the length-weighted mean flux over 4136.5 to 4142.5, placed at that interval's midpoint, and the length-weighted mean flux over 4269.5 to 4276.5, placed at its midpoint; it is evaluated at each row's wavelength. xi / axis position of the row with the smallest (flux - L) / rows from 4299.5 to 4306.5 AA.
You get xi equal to 4304.0 AA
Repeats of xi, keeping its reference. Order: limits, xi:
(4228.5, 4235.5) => 4229.0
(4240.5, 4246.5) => 4244.0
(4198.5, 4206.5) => 4199.0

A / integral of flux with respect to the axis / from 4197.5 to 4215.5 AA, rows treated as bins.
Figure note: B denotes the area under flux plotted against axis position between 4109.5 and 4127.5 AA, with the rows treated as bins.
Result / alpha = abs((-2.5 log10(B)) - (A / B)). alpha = 6.22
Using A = 122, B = 123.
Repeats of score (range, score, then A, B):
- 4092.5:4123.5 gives 1.01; 6.72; 6.68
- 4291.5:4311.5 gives 1.01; 5.78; 5.70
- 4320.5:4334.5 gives 1.01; 7.54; 7.43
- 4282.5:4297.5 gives 0.99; 6.52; 6.59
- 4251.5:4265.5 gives 1.01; 7.43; 7.33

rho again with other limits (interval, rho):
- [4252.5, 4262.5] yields 12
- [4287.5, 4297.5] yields 0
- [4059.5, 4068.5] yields 8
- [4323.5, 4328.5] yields 4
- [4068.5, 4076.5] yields 10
